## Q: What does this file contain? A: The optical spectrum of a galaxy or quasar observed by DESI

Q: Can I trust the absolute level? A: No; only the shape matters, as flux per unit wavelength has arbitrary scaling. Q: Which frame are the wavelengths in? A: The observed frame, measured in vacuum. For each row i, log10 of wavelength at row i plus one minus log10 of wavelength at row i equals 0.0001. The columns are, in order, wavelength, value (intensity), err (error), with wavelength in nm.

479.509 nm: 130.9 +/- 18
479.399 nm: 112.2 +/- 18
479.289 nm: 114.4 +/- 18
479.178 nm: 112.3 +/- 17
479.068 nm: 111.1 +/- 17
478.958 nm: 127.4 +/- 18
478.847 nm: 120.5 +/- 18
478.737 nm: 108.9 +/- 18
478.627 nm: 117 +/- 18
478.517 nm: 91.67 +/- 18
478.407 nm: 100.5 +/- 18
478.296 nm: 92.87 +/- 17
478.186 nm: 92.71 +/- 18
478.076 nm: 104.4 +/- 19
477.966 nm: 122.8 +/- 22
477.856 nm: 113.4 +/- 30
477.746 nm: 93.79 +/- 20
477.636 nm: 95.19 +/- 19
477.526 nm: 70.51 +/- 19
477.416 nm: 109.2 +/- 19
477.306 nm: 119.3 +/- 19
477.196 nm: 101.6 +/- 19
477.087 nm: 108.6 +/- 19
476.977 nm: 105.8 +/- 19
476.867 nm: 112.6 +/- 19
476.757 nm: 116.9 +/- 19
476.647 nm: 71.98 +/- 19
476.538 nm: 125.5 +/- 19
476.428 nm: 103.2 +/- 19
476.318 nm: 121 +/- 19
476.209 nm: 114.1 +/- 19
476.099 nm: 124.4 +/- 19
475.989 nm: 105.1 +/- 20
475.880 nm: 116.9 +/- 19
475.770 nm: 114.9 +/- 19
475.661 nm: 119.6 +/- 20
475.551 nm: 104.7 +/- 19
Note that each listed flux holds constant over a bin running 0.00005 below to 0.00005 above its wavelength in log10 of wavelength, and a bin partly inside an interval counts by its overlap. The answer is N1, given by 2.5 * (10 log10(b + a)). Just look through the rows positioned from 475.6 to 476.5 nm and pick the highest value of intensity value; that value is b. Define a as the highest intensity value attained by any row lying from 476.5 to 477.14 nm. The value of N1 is 59.9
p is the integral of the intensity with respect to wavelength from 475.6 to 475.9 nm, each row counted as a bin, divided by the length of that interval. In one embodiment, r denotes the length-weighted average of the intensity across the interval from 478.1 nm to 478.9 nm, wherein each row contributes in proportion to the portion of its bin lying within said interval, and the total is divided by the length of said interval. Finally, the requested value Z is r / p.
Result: 0.89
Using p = 117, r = 103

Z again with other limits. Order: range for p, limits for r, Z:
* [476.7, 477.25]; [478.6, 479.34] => 1.06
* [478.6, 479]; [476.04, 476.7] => 0.93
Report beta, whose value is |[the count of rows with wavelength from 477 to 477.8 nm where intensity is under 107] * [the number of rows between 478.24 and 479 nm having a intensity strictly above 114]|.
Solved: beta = 12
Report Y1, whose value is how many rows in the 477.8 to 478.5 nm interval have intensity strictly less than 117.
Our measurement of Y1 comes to 5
